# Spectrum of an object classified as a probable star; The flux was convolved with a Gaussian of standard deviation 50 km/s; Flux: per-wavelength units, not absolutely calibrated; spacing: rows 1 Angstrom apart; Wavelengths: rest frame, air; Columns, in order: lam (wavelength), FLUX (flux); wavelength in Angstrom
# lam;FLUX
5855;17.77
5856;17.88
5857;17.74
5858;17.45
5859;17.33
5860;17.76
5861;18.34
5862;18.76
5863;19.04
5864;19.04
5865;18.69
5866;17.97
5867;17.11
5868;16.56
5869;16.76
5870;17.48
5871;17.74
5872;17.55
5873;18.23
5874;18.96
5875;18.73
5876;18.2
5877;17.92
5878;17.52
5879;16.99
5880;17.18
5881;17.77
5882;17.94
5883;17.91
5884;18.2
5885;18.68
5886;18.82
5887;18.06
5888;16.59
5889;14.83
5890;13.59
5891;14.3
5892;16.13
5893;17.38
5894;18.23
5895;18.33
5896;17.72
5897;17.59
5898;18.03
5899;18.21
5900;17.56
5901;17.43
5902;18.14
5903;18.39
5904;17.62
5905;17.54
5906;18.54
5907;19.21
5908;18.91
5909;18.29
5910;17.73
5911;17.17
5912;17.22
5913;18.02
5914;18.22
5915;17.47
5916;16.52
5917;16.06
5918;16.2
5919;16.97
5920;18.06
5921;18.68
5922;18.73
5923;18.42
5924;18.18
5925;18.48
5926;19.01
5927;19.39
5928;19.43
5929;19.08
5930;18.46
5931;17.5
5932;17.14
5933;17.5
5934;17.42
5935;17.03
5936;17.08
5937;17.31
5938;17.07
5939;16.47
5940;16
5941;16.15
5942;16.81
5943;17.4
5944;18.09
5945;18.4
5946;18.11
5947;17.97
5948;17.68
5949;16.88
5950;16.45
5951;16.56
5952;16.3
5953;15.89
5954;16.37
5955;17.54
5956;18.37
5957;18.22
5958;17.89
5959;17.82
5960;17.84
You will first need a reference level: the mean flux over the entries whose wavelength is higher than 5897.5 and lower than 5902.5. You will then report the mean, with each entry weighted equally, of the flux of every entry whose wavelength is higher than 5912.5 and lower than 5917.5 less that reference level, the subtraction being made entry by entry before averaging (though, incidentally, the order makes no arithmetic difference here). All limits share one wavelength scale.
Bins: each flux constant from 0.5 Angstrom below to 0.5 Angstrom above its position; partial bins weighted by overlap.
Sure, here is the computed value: -0.6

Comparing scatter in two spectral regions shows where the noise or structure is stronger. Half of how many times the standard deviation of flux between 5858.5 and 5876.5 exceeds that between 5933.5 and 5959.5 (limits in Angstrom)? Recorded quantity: 0.50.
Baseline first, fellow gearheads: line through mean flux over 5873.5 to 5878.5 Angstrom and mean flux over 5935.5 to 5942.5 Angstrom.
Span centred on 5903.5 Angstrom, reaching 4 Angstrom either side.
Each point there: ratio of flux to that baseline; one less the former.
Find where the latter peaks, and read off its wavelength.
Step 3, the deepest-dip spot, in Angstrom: 5901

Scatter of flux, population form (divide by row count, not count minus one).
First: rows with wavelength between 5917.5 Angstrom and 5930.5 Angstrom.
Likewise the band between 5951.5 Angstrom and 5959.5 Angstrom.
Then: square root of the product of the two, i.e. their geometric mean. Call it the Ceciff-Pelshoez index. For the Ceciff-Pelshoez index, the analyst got 0.89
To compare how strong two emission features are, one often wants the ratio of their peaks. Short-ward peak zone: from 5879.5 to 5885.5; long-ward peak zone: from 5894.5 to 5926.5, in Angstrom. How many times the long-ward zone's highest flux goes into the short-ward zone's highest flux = 0.97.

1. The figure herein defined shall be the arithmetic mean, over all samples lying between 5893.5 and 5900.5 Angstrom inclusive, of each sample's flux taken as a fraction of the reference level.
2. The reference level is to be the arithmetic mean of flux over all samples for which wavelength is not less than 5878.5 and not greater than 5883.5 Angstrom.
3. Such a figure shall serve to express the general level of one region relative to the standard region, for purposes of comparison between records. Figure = 1.02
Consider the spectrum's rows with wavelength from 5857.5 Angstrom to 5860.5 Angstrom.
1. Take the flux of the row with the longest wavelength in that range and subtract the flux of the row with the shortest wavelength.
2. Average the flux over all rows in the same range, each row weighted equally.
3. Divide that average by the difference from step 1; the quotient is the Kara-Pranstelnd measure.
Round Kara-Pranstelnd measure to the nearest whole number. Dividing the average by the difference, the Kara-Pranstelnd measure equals 56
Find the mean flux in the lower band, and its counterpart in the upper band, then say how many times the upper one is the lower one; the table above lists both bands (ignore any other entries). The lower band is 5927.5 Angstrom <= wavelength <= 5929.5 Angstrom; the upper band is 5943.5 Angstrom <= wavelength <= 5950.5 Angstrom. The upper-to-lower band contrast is 0.92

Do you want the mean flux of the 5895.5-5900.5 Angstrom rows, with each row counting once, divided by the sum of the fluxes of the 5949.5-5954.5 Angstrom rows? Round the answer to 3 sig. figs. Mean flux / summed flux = 0.218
